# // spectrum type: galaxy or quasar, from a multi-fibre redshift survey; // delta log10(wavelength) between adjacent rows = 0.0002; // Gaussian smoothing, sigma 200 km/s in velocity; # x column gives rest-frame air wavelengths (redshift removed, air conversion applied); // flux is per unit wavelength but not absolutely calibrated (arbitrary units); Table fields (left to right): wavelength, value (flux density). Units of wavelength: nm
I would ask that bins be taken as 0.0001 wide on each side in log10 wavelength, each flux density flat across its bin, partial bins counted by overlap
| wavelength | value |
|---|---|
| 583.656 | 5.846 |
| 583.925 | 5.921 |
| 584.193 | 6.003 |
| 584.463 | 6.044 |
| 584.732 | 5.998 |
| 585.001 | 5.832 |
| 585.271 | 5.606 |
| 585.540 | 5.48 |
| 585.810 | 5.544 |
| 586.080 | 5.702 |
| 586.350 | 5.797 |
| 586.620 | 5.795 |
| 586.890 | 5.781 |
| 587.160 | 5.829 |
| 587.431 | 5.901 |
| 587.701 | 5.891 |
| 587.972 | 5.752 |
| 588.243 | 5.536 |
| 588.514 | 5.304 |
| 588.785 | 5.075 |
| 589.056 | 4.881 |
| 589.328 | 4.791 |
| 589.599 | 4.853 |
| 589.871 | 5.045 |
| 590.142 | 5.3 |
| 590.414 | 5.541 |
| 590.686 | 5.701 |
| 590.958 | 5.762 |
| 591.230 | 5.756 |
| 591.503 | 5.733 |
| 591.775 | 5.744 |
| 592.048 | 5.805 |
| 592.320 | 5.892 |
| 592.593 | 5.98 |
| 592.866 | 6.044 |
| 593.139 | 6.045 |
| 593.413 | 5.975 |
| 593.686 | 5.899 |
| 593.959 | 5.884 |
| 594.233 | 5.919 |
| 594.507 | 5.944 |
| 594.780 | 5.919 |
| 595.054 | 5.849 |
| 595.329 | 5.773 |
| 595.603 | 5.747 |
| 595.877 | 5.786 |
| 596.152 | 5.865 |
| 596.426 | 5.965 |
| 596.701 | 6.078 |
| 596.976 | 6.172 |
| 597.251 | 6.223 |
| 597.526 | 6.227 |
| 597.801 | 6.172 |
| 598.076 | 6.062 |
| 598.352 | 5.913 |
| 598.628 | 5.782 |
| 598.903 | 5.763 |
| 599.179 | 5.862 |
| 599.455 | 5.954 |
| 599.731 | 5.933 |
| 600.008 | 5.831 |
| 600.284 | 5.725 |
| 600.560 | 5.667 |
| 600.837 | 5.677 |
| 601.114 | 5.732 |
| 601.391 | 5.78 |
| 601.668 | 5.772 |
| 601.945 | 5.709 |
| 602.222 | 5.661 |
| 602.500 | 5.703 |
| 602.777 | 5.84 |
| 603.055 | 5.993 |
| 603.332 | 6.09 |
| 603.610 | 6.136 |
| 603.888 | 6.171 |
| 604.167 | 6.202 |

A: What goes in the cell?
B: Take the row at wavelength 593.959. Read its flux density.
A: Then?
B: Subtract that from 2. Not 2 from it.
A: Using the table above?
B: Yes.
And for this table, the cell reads -3.88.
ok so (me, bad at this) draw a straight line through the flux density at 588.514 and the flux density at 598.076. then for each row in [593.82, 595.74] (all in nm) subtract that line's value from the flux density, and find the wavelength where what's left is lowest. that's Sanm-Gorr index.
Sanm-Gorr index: 595.603 nm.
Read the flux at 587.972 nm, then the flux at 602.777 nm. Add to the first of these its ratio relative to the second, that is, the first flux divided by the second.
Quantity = 6.7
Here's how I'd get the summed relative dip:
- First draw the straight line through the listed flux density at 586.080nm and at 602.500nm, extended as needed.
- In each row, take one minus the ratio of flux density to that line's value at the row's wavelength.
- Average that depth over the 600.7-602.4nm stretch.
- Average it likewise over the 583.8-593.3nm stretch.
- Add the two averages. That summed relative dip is 0.01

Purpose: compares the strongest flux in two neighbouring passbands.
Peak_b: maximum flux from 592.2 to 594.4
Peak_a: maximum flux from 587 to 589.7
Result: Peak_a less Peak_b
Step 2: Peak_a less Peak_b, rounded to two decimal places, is -0.14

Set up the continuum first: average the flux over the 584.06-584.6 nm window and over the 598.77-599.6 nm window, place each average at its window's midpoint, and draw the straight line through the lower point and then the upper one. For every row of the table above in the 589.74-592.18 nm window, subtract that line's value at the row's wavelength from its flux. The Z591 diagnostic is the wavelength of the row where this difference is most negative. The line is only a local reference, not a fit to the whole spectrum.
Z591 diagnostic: 589.871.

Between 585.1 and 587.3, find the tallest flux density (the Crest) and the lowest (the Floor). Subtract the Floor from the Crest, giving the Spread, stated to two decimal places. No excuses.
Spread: 0.35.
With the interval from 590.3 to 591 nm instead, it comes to 0.22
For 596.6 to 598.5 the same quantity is 0.31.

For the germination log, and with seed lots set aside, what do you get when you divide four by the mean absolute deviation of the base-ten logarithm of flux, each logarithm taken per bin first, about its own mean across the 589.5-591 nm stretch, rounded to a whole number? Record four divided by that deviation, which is 163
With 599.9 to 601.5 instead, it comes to 1133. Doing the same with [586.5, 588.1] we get 1099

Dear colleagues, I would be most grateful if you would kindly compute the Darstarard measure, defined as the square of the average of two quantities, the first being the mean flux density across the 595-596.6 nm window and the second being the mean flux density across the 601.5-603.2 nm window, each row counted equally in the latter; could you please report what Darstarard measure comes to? 33.7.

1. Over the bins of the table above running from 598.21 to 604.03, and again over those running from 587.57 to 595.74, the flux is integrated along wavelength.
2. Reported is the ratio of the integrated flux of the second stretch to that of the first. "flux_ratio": 1.4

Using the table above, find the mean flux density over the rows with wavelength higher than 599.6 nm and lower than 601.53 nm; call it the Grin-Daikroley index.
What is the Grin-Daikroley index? 5.76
